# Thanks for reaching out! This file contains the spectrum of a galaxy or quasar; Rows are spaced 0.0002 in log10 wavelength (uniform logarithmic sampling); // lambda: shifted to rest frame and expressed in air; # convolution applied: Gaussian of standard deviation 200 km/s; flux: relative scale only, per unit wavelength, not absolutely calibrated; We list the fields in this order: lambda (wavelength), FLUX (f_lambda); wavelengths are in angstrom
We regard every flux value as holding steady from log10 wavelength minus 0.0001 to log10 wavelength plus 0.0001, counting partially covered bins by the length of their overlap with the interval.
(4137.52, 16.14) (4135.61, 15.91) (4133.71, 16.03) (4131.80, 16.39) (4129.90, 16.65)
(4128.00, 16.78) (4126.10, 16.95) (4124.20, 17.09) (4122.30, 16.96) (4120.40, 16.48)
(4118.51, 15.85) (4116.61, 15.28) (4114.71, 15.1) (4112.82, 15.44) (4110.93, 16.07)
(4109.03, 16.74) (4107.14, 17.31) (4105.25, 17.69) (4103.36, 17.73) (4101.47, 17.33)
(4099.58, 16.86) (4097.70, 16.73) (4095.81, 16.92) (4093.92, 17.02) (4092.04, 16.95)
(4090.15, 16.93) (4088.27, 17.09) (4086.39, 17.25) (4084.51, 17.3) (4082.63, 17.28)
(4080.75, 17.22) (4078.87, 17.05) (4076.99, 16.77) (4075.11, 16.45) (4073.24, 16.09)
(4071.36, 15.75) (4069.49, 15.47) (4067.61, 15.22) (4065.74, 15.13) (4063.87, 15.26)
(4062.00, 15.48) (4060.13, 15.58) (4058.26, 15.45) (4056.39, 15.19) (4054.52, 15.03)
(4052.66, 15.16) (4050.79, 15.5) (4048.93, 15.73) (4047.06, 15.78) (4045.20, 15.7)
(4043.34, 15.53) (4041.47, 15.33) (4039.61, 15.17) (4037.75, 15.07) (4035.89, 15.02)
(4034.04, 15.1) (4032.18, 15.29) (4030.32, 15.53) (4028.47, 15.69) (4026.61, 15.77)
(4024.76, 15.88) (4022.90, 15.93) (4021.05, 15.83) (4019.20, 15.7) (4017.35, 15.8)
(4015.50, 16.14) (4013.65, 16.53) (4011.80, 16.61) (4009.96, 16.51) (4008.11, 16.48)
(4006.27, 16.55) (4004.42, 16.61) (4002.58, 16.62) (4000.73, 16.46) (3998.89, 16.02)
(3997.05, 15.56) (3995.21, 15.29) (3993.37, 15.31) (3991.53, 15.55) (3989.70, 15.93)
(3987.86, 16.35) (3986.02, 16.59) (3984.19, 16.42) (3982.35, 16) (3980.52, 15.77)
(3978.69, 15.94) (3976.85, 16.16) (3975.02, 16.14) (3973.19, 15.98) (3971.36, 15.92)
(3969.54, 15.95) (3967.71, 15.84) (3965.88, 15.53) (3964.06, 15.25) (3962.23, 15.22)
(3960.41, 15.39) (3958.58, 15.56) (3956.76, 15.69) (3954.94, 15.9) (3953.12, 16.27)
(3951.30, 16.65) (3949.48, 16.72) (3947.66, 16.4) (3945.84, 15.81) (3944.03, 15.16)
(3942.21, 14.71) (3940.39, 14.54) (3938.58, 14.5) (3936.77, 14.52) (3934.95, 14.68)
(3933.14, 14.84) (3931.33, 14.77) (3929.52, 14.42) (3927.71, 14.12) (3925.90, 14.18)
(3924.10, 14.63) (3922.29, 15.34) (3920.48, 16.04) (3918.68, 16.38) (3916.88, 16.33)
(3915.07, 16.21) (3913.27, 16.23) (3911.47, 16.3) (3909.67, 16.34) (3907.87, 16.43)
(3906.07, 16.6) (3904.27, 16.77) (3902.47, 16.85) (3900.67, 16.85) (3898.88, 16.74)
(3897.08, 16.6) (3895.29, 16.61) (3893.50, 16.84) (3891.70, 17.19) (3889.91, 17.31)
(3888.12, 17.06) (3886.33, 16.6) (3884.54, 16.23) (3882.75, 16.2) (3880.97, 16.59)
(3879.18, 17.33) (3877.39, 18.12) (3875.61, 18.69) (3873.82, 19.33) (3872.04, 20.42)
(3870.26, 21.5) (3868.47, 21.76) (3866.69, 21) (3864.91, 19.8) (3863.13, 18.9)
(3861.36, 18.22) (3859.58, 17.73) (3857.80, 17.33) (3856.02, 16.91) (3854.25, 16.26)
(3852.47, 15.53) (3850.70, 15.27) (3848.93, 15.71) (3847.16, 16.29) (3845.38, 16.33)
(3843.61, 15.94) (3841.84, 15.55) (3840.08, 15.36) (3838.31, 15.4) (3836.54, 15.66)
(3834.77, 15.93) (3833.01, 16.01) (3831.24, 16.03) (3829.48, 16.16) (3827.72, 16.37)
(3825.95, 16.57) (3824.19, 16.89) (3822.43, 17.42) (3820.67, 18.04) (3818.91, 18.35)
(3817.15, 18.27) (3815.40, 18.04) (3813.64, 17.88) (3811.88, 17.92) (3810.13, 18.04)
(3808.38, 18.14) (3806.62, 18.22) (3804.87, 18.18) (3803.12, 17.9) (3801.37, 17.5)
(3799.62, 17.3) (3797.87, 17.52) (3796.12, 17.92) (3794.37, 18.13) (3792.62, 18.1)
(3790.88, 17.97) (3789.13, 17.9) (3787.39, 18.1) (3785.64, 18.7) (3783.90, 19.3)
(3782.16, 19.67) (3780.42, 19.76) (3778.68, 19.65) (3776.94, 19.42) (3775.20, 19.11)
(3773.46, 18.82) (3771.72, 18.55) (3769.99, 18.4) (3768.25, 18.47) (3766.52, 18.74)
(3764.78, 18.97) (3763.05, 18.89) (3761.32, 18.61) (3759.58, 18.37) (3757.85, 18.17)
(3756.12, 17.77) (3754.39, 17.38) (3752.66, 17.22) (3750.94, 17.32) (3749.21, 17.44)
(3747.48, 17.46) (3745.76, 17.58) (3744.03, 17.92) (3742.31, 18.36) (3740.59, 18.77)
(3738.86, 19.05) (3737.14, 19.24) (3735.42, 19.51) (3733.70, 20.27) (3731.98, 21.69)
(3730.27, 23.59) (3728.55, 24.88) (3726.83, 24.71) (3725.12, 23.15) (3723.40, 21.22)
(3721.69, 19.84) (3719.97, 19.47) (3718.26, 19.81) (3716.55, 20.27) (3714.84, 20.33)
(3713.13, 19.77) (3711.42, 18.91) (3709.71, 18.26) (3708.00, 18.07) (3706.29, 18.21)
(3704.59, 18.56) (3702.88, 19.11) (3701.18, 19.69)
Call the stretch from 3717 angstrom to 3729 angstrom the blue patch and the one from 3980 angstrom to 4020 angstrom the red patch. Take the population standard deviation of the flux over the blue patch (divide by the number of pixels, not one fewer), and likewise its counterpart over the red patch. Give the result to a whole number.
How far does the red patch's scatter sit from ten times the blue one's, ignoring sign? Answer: 21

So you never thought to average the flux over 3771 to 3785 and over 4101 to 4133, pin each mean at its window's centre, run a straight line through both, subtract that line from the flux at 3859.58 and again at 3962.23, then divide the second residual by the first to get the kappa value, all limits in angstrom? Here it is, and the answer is 2.9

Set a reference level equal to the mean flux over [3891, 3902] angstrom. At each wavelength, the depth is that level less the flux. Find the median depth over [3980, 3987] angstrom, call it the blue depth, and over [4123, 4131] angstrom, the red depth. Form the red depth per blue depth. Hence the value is -0.1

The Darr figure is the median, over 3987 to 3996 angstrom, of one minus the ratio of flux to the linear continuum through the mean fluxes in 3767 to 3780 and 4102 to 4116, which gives 0.106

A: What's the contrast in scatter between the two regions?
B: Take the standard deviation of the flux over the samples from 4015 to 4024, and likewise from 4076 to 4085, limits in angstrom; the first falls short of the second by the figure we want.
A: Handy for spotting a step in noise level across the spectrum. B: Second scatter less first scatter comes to 0.05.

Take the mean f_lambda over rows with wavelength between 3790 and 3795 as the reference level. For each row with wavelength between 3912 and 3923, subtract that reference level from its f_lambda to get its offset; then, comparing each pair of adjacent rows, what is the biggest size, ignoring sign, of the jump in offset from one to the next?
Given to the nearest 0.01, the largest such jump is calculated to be 0.70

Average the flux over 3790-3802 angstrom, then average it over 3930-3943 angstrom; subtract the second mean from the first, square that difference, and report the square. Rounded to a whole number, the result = 10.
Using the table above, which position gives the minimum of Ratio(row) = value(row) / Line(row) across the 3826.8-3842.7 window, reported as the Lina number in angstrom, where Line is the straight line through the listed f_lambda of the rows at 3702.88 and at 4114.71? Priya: 3840.08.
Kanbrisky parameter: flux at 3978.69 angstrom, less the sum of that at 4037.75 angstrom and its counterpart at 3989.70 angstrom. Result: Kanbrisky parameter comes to -15.1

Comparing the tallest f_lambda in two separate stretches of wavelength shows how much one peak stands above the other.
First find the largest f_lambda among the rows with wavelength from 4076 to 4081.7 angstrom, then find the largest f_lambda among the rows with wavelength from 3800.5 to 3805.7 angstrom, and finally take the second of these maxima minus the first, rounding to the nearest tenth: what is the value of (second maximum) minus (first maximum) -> 1.0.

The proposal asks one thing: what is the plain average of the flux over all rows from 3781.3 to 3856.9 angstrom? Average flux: 17.2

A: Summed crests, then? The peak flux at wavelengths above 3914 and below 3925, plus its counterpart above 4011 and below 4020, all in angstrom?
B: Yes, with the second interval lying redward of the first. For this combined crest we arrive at 33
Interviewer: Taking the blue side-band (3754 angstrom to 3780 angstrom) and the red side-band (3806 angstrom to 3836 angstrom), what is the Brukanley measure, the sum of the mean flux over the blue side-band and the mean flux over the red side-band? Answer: 35.9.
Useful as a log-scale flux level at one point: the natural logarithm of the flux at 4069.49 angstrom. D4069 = 2.74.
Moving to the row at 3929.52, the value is 2.67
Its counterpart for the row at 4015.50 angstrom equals 2.78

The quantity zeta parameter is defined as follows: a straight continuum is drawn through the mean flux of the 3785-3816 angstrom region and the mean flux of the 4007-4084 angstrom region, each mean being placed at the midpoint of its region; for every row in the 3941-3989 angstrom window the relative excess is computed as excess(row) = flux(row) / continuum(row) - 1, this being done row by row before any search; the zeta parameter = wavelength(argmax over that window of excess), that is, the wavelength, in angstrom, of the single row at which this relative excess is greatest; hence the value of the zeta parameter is 3986.02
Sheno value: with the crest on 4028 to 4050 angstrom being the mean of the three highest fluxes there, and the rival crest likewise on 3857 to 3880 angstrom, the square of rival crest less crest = 32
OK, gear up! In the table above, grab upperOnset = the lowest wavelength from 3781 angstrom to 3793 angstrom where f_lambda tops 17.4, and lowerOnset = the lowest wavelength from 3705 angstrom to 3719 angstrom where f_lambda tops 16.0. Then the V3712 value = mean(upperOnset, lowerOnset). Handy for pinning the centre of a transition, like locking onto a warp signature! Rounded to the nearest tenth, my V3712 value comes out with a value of 3744.2 angstrom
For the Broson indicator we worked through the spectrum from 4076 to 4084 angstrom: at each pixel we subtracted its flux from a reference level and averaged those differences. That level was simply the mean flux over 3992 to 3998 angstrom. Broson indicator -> -1.69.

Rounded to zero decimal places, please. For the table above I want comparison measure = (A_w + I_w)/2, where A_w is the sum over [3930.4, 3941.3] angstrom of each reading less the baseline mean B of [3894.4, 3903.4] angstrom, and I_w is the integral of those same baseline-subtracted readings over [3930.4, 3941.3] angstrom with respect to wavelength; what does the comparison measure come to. -18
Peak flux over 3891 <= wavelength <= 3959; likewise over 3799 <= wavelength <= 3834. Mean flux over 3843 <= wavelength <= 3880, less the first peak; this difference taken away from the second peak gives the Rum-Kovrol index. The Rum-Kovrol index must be 18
